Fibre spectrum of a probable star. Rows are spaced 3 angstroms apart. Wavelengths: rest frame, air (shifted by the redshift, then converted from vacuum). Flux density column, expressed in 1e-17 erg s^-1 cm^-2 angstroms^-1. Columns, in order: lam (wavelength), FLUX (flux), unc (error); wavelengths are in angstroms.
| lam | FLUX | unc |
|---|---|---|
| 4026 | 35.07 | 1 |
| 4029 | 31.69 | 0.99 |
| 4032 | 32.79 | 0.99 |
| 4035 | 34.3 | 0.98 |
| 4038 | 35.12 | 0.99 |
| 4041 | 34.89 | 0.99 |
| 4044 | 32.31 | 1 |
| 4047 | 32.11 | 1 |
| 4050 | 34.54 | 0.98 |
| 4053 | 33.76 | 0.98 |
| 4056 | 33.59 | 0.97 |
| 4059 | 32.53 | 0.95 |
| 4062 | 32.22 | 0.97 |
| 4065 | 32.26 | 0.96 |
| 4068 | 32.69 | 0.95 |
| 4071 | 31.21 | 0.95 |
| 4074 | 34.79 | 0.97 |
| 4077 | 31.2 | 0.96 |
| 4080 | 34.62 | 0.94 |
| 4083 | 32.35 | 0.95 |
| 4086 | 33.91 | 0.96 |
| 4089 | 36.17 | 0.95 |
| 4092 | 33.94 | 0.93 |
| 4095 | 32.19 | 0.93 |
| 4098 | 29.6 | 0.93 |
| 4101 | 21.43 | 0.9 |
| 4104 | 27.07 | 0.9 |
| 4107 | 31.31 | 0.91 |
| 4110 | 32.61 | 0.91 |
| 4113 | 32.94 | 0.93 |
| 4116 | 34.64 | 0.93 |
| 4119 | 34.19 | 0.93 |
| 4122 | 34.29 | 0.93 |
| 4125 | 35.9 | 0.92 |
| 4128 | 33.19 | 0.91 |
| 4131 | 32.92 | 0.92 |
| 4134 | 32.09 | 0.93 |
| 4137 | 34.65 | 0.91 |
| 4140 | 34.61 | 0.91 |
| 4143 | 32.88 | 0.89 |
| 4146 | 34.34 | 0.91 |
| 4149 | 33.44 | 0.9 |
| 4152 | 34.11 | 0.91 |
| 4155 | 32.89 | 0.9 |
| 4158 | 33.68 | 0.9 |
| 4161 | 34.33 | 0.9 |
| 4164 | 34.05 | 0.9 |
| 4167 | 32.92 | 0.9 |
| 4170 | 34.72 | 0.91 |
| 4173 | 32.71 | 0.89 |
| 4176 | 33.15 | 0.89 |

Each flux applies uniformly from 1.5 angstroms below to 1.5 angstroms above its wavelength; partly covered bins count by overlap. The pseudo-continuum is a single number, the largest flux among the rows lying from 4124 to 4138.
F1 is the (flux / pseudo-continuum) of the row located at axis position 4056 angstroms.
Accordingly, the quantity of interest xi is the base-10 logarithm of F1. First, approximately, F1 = 0.94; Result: -0.03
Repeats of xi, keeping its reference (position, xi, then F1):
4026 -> -0.01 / 0.98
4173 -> -0.04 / 0.91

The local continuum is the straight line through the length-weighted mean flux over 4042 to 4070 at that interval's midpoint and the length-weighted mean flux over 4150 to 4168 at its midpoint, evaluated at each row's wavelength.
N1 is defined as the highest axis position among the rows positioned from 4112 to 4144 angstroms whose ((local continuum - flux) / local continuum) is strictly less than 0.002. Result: 4140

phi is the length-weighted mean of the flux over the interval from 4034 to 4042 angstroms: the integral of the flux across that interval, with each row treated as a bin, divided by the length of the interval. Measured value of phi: 34.8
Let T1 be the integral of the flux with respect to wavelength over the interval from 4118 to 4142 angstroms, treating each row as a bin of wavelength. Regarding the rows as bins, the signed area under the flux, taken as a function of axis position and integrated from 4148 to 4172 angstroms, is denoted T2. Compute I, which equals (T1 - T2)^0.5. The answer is 2.2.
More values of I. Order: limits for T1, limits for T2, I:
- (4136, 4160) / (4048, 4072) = 4.8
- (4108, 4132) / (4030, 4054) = 1.7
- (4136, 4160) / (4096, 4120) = 9.0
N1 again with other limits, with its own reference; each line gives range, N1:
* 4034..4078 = 4074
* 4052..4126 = 4125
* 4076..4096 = 4092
